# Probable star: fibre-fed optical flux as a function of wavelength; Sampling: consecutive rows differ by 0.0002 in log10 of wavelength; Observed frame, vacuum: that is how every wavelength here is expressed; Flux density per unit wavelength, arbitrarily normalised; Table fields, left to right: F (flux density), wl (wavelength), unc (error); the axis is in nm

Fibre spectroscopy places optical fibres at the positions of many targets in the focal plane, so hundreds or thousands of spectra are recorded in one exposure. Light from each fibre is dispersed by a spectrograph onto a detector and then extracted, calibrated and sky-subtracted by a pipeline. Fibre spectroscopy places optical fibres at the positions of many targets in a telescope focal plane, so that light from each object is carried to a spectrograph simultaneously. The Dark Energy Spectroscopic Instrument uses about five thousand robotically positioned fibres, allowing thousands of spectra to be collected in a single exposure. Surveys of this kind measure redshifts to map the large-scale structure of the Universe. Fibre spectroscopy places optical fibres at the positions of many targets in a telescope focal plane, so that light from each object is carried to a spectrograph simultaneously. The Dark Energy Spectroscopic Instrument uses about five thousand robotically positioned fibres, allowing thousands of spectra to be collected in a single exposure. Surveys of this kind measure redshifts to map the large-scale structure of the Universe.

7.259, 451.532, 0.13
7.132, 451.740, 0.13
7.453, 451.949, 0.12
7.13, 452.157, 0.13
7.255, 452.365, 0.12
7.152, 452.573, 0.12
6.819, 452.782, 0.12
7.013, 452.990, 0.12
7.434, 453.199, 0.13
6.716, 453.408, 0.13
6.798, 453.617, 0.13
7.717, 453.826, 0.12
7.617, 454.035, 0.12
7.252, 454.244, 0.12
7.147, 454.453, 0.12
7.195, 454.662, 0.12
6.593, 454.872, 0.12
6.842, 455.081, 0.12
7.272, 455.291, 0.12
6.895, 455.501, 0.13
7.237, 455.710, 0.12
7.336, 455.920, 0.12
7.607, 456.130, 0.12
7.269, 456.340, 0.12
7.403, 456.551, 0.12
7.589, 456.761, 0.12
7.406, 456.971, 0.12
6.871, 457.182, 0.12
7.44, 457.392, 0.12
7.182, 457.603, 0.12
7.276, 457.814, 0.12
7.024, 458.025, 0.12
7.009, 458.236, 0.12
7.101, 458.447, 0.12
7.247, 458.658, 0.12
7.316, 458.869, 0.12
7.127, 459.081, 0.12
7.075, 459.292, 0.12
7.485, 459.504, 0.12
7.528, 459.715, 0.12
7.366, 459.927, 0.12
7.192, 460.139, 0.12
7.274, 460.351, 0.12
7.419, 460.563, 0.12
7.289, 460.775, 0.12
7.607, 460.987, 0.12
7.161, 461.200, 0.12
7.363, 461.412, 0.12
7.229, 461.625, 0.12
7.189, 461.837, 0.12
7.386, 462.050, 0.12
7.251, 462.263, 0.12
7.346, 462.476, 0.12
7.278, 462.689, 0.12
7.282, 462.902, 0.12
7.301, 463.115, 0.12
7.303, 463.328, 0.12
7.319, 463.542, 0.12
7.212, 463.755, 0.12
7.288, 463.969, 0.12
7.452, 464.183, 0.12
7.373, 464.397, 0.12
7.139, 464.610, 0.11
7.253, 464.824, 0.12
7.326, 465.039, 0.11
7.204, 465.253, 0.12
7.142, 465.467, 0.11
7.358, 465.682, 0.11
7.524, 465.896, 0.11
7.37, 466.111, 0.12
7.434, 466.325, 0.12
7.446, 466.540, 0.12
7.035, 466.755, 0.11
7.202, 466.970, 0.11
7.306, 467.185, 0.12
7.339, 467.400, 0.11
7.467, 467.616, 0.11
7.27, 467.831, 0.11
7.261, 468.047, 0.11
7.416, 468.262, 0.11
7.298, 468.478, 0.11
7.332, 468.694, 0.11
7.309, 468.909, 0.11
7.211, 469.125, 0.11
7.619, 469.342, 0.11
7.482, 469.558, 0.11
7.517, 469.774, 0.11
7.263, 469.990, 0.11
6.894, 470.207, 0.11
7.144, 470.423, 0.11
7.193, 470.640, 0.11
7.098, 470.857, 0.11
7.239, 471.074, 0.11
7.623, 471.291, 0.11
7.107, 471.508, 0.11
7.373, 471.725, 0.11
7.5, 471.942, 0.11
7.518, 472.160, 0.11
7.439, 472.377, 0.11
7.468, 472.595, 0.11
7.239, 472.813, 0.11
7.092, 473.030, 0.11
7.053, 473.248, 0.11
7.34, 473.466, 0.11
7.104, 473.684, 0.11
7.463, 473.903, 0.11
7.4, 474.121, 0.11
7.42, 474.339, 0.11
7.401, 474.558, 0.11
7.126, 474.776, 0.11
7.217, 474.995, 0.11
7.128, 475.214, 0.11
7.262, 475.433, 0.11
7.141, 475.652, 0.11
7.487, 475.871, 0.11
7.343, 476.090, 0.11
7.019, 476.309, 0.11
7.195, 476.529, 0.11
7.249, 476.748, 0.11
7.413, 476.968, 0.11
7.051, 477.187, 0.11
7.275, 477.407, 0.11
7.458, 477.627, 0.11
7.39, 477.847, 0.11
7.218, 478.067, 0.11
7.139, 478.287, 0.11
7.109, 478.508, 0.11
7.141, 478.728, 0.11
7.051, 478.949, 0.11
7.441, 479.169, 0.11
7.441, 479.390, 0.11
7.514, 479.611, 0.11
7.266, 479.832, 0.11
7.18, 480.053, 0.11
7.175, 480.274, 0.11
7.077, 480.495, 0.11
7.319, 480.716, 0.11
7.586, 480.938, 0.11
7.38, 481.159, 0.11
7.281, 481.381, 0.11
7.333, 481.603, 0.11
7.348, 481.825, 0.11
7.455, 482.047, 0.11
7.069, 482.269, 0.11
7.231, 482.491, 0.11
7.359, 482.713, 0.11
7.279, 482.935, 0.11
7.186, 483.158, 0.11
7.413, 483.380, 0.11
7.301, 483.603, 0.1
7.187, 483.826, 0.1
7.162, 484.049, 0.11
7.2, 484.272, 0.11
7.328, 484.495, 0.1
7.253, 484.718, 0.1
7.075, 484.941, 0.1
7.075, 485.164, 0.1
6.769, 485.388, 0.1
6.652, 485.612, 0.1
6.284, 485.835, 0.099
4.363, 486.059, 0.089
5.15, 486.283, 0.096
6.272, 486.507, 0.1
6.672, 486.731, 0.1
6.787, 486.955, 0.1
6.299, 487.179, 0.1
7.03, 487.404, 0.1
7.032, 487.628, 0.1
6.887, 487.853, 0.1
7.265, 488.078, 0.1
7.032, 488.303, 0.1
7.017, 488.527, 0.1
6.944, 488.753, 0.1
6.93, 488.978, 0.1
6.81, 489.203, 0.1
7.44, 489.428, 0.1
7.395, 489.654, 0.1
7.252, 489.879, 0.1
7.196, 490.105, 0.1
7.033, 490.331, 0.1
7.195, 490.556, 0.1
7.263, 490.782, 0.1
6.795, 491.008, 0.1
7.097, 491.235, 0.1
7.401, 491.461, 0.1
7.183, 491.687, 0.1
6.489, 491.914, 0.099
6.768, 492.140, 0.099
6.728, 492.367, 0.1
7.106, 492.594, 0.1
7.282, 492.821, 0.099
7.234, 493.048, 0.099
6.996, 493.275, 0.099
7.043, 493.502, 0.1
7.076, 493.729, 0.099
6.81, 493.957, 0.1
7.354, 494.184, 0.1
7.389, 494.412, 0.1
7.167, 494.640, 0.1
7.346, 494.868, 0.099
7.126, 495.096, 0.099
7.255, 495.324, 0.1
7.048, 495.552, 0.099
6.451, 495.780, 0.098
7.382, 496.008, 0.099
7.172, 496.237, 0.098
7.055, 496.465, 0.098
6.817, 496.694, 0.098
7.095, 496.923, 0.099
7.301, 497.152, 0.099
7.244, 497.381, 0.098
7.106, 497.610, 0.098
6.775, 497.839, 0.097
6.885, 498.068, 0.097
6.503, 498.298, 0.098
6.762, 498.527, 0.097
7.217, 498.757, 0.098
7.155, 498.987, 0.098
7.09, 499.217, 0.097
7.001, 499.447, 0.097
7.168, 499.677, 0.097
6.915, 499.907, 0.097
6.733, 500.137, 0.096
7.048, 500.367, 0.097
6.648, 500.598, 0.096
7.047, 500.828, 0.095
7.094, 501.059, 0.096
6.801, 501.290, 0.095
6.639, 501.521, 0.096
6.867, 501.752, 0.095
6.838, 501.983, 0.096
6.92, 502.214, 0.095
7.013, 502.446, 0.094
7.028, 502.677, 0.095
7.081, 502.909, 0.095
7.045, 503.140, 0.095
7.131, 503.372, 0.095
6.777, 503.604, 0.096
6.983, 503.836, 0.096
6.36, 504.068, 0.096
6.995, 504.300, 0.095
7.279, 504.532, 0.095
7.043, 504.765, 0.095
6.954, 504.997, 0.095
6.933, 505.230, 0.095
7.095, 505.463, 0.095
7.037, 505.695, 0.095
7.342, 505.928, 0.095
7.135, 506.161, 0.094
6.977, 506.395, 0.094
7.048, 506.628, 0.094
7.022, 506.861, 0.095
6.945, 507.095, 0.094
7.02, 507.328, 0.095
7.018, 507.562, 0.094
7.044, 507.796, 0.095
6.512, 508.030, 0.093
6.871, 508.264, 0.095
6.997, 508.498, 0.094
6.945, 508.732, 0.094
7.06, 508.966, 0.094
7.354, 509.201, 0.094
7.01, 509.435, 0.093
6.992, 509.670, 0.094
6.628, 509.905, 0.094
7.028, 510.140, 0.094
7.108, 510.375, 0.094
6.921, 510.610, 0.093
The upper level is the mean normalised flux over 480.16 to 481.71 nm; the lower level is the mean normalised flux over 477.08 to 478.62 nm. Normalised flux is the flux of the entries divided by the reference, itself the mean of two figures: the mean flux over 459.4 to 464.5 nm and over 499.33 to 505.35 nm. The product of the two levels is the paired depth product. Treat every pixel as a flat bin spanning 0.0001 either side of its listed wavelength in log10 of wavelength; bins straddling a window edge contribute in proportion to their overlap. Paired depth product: 1.04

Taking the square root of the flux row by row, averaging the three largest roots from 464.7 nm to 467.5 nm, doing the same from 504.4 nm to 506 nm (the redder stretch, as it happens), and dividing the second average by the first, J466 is 0.98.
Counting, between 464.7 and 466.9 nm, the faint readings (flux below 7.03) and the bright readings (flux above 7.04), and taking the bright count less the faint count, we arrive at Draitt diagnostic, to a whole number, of 9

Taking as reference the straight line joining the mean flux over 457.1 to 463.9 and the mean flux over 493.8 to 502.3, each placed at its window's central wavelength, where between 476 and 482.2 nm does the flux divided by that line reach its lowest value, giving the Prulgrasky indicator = 476.309 nm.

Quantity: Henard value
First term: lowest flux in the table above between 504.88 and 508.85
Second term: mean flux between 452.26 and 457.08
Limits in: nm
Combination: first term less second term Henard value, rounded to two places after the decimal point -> -0.69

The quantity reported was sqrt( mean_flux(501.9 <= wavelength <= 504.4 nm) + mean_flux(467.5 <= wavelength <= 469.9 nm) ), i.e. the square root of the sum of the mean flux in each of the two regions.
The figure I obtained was 3.782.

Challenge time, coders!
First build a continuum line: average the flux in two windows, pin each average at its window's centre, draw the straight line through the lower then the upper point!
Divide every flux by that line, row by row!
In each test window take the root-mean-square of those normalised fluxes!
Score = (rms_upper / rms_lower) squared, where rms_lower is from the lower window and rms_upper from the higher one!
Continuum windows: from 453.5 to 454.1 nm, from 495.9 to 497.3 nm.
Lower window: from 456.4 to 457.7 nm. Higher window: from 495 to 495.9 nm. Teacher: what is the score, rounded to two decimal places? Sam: 0.96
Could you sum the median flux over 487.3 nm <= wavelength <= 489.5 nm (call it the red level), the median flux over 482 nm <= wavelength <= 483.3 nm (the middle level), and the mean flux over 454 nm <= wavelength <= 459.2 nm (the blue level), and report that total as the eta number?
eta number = 21.5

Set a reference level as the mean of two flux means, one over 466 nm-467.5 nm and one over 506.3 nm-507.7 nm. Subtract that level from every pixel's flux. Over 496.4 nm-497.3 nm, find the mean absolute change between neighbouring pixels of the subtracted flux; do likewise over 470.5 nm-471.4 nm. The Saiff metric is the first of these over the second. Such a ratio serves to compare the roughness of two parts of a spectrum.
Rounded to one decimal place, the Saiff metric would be 1.2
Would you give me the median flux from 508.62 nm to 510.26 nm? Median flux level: 7.01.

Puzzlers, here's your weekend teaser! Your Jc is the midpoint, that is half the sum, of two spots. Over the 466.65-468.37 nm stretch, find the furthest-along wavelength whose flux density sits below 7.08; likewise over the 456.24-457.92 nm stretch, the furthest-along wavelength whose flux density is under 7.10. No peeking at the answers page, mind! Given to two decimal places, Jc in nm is 461.97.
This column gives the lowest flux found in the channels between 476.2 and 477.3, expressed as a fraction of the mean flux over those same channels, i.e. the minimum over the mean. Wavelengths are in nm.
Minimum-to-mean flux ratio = 0.977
